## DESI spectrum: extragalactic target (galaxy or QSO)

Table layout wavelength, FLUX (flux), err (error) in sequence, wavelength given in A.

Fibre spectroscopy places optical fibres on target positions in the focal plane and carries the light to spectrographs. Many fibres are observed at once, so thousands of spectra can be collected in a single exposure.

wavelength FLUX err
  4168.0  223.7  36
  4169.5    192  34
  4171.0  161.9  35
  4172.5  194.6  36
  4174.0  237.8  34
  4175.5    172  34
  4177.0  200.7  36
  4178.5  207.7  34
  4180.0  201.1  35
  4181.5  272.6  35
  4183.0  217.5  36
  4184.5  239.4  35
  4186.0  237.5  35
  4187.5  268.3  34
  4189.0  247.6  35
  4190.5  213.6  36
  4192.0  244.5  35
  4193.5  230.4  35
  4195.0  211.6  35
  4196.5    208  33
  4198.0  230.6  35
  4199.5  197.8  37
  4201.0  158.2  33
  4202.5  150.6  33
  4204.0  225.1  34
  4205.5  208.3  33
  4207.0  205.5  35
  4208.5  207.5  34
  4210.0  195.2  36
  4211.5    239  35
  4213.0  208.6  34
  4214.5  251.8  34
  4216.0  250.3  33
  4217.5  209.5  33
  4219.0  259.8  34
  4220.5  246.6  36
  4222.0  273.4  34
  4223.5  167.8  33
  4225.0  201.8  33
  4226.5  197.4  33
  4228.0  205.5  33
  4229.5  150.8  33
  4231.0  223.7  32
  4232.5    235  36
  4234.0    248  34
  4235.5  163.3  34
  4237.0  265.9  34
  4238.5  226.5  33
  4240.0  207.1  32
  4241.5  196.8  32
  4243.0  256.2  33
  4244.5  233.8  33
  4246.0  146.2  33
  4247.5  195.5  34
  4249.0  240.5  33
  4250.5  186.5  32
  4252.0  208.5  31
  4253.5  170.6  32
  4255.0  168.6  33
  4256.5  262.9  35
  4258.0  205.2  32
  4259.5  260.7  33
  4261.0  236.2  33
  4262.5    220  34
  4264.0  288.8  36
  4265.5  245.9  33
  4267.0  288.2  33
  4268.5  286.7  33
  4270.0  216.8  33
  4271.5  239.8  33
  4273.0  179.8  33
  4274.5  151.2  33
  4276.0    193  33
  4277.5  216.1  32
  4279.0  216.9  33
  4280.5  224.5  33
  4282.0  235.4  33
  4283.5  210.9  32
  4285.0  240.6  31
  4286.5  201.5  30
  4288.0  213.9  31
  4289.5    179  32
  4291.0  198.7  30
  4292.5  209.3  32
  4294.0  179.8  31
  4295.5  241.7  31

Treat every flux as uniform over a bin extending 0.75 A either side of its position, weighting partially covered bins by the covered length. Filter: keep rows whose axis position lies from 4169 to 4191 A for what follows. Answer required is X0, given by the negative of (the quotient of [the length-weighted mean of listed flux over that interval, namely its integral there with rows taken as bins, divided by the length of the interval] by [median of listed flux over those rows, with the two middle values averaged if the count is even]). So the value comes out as -1.02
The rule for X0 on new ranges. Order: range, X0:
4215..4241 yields -0.98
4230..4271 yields -0.99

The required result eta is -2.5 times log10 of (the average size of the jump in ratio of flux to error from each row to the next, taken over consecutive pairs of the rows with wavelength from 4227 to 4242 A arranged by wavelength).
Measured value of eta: -0.36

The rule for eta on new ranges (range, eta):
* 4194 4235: 0.09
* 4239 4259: -0.28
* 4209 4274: -0.21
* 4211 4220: 0.07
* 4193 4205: 0.33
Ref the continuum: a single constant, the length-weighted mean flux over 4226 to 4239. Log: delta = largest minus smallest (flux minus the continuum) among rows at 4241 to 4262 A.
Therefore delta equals 117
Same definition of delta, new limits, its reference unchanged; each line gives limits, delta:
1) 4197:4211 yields 80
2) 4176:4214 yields 122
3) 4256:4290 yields 138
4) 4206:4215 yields 57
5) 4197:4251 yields 127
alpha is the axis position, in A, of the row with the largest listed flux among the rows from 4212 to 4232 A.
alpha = 4222.0 A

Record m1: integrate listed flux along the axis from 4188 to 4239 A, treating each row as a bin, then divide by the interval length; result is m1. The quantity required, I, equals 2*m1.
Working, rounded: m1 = 217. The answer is 433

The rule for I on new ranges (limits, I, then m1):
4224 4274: 439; 219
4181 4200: 464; 232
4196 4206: 393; 196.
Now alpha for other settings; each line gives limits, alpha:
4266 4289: 4267.0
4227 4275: 4264.0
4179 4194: 4181.5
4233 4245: 4237.0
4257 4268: 4264.0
